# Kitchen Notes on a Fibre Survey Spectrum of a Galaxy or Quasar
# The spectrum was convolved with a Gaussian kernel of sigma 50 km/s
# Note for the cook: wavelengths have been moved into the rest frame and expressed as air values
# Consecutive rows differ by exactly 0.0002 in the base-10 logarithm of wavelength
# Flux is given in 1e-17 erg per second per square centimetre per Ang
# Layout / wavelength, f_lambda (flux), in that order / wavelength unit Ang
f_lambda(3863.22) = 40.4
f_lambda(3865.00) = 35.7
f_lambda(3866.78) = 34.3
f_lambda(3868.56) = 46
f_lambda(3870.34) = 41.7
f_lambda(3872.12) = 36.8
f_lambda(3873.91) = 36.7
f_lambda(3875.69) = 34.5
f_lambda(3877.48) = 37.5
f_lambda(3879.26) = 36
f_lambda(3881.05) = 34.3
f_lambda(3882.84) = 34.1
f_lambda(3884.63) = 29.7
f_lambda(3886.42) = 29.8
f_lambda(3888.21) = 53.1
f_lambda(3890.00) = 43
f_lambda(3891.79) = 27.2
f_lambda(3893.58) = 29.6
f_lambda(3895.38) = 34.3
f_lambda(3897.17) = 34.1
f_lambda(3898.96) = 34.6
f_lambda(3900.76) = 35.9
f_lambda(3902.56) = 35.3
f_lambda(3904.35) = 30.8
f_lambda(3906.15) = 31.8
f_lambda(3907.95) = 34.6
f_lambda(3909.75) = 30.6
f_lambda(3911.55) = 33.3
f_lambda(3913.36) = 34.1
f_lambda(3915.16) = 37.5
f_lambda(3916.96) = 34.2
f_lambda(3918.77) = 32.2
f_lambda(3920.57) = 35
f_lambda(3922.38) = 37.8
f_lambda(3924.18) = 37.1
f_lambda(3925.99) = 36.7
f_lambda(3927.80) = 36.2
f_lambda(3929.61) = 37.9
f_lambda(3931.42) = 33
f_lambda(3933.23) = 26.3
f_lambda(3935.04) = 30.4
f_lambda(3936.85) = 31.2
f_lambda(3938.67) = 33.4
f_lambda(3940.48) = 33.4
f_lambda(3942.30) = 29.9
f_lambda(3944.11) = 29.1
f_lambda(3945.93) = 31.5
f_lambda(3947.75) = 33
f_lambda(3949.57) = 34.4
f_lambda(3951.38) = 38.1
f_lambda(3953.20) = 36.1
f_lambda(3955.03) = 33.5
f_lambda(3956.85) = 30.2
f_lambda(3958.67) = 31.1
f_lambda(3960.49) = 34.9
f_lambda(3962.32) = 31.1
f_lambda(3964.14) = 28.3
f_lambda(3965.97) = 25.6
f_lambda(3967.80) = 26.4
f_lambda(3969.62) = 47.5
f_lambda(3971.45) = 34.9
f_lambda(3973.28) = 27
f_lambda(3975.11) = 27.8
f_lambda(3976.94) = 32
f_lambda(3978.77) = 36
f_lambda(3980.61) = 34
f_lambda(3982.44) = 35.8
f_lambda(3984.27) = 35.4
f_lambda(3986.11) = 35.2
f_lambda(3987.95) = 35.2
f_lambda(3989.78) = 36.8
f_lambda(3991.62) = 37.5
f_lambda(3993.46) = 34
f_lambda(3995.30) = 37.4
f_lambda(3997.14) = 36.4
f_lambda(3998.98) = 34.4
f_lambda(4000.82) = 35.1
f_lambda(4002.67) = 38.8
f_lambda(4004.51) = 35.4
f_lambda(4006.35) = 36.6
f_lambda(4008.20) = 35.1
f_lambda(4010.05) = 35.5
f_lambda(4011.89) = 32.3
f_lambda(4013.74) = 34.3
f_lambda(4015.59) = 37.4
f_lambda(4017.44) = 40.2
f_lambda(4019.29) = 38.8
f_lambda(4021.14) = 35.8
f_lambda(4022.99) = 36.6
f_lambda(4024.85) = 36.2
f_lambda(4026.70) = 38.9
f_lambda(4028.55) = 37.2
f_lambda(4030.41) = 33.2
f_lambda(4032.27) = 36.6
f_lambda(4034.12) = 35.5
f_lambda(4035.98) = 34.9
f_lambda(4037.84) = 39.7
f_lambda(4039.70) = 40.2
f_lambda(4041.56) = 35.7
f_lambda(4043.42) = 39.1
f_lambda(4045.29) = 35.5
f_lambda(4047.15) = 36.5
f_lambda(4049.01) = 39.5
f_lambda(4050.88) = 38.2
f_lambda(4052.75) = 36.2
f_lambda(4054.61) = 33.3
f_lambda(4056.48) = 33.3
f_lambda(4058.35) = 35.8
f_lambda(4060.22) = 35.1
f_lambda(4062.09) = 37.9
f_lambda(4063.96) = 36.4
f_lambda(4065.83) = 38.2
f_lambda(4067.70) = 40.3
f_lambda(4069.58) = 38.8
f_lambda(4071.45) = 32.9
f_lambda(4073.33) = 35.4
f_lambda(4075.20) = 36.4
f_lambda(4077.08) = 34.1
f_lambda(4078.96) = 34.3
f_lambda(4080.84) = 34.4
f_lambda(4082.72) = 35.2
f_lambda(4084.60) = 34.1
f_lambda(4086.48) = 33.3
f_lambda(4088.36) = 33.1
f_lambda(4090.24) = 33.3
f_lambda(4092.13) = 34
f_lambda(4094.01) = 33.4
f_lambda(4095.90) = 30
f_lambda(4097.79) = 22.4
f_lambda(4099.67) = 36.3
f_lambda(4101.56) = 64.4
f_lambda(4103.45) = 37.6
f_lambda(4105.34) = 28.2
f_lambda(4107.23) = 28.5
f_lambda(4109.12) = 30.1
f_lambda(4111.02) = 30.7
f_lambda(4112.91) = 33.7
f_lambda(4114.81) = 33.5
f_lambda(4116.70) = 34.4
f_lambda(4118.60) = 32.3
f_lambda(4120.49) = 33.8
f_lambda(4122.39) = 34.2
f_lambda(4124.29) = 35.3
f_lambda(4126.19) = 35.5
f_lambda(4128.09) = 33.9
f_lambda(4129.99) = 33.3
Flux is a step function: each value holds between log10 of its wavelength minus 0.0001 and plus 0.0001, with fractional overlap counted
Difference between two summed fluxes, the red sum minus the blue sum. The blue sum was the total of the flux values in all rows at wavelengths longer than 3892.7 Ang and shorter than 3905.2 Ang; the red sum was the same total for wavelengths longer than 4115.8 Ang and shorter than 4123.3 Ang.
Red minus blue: -100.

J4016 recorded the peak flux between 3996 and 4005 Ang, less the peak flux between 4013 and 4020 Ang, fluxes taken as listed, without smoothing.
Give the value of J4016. -1.4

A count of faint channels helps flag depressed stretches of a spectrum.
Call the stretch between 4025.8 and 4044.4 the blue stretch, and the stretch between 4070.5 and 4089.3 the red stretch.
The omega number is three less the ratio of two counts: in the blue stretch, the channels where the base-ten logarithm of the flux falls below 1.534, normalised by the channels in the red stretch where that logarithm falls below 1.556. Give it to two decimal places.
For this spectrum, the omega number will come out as 2.89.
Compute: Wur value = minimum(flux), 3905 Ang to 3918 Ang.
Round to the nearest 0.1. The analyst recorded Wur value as 30.6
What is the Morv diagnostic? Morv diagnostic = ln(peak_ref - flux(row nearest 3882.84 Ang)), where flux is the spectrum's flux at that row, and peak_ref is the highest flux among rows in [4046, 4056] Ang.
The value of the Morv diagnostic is 1.7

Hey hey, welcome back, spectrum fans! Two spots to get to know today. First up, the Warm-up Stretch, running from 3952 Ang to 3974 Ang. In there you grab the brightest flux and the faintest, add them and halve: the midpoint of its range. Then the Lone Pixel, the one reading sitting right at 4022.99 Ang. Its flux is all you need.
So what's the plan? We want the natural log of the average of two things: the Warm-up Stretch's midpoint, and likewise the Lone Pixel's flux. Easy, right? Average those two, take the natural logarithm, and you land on 3.60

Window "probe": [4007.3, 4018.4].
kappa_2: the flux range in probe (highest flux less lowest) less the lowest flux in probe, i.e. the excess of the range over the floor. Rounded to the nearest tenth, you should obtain -24.4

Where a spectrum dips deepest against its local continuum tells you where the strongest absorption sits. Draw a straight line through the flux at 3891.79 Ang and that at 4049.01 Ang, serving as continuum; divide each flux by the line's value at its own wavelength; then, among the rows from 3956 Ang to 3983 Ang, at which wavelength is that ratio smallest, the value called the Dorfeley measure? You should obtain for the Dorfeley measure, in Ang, 3965.97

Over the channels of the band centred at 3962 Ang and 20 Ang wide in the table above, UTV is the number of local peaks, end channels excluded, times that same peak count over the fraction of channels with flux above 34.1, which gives 11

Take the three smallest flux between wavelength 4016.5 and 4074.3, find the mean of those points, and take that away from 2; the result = -31.1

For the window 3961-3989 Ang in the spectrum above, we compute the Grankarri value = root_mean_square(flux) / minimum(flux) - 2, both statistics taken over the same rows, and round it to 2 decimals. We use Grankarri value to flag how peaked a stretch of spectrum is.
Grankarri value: -0.70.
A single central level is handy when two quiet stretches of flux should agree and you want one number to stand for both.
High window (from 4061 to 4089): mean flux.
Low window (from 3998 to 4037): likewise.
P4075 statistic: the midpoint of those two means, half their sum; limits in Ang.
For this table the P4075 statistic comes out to 35.9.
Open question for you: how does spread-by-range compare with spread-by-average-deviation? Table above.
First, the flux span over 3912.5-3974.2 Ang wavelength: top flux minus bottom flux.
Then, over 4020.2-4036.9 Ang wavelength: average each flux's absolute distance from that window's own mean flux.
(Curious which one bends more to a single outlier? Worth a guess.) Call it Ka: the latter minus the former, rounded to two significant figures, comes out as -21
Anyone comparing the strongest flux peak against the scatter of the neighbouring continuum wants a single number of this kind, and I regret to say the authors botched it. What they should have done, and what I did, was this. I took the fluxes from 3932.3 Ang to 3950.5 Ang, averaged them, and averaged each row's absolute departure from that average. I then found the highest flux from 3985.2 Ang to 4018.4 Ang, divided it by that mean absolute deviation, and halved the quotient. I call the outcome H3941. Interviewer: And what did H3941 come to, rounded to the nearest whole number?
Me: 11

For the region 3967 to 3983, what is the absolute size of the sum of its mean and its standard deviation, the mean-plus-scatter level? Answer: 40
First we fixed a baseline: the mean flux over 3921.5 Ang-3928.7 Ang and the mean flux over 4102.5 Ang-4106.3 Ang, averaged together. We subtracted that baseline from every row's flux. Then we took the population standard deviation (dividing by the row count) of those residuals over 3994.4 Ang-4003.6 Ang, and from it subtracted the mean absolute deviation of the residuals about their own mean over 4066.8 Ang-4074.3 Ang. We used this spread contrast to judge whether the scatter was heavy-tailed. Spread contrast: -1.1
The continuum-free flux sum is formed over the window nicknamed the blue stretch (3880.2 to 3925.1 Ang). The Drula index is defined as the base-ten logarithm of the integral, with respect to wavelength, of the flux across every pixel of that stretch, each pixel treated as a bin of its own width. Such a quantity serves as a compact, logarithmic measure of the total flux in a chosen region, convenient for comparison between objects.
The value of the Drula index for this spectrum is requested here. 3.19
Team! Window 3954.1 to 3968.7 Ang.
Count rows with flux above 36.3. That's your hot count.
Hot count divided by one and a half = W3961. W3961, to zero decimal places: 0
